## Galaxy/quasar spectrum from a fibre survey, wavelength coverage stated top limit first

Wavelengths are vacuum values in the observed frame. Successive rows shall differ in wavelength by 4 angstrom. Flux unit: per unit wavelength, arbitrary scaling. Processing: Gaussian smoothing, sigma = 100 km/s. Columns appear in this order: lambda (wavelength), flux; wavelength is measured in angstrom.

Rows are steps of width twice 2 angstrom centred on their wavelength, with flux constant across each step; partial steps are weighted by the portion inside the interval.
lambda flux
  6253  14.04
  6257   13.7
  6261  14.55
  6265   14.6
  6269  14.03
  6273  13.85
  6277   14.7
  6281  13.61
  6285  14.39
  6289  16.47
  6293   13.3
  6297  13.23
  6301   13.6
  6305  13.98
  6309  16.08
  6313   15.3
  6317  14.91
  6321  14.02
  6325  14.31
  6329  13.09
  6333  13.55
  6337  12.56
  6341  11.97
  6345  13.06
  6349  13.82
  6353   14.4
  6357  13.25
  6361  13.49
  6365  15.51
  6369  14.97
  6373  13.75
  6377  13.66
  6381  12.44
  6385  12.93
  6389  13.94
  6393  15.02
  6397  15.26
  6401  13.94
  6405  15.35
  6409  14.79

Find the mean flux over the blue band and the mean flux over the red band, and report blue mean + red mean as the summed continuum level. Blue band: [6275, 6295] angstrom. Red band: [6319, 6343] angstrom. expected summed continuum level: 27.7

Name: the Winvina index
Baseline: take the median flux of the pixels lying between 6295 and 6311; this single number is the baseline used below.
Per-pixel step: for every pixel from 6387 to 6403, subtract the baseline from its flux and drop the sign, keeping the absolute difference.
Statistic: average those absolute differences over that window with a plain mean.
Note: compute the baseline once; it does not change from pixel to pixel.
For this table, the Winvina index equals 0.75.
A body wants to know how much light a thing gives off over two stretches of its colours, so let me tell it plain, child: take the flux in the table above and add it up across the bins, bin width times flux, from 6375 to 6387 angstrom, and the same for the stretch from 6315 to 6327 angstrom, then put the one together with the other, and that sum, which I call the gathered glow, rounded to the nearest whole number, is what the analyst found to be 329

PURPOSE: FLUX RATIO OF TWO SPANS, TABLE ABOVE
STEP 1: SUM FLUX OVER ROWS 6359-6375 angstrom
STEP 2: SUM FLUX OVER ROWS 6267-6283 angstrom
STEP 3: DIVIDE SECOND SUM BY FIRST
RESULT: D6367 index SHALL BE 0.97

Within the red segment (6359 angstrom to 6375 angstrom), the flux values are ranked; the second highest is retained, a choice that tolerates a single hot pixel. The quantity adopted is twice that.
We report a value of 29.9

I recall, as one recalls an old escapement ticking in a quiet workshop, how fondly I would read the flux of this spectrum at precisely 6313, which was 15.3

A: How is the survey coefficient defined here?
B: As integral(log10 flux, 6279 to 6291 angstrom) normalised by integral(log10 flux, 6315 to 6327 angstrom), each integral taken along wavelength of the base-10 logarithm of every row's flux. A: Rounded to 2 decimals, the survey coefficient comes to 1.01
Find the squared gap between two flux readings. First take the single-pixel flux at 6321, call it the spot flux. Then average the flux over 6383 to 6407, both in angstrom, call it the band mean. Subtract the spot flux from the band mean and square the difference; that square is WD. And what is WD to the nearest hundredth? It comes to 0.15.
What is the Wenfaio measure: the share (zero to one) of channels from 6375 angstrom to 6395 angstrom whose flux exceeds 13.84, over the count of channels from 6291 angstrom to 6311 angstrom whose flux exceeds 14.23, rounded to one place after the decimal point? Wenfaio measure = 0.4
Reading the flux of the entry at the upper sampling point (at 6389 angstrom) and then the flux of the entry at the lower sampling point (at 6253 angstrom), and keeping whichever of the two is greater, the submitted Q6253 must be 14.0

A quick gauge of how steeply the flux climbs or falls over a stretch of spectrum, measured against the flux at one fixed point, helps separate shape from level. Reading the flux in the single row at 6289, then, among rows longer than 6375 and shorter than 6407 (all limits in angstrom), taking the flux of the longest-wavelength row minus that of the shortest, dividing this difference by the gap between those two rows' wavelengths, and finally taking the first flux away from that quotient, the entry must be -16.4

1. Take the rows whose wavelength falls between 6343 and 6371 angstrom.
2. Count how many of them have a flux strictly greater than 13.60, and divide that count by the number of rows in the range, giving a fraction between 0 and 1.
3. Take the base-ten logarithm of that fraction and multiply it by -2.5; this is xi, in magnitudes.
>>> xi 0.61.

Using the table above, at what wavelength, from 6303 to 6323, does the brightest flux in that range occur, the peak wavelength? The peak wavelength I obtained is 6309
